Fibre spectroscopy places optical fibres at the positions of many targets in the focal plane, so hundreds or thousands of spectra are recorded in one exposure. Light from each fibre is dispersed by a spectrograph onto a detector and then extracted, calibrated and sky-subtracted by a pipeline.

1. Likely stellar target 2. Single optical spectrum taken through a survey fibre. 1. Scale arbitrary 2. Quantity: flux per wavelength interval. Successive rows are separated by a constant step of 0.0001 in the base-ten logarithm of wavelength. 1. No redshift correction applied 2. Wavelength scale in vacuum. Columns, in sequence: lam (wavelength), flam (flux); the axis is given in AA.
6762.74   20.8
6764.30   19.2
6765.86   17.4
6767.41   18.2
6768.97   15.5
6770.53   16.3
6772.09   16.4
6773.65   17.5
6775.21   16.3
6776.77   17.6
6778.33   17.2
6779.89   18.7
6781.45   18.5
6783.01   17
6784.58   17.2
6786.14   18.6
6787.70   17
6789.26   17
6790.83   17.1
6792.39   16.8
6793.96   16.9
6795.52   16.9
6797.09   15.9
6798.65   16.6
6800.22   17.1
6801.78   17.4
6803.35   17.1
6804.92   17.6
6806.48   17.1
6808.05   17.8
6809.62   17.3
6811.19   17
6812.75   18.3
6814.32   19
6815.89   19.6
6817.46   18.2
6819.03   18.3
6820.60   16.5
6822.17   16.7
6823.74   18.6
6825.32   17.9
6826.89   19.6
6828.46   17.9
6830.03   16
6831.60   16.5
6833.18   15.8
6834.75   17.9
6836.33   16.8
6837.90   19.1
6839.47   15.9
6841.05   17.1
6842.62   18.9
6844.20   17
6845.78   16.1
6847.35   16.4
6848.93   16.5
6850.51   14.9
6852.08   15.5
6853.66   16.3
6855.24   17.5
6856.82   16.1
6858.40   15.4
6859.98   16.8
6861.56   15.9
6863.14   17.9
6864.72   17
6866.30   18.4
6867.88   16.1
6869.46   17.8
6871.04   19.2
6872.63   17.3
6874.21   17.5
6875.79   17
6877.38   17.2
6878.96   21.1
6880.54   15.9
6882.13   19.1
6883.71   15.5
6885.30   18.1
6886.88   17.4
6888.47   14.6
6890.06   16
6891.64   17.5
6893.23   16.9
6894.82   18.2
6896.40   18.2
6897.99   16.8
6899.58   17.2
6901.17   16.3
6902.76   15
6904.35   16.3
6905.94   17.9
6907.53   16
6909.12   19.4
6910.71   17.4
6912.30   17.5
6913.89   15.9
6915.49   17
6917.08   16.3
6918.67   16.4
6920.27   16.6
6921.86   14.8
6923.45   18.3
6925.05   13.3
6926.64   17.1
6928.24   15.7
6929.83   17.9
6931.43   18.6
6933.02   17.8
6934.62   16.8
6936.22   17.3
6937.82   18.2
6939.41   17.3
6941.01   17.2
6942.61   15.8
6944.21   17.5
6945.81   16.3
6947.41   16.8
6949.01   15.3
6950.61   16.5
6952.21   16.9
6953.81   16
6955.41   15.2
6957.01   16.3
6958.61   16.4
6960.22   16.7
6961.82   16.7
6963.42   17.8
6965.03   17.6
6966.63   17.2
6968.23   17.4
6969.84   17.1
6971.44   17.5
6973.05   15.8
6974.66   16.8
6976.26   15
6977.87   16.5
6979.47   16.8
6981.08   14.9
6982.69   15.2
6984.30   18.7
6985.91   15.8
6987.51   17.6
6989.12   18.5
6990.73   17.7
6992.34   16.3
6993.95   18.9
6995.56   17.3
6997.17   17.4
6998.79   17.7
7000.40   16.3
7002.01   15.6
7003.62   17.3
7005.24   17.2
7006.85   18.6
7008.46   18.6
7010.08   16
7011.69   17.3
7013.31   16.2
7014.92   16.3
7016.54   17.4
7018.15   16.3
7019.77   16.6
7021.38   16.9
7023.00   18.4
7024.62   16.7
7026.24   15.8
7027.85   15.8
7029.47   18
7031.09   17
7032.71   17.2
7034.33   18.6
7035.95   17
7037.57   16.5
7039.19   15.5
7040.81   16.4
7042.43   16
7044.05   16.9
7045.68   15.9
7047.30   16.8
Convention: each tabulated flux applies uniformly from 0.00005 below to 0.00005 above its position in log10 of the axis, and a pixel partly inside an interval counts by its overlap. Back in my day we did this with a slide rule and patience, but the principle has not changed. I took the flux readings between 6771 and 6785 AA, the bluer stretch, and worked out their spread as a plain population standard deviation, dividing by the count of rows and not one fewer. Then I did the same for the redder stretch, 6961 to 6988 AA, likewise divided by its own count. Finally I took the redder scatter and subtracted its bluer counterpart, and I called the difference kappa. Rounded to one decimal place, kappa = 0.3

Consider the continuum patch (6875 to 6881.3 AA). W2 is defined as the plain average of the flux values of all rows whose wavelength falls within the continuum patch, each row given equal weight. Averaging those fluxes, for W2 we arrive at 17.8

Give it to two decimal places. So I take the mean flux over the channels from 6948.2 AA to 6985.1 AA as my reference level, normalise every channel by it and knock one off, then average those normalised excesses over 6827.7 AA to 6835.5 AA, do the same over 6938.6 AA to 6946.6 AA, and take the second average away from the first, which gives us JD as 0.00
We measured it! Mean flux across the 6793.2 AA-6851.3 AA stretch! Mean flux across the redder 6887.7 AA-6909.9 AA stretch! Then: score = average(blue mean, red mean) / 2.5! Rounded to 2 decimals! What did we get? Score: 6.84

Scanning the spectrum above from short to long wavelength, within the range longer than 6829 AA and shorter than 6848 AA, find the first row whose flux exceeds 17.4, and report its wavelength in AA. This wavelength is 6834.75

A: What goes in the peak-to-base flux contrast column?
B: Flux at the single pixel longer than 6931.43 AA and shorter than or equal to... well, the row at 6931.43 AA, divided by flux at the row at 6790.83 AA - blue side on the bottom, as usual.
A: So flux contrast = 1.09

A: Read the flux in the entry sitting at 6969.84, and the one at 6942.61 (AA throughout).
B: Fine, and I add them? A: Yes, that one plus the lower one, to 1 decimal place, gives 32.9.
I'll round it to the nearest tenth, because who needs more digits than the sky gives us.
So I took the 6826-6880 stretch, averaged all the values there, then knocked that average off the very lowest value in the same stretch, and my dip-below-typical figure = -2.2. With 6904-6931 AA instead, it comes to -3.4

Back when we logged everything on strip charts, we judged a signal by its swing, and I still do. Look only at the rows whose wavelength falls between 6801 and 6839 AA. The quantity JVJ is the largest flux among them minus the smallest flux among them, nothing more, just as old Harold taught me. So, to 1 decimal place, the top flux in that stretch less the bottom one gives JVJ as 3.8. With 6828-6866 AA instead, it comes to 4.2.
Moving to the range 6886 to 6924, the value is 4.8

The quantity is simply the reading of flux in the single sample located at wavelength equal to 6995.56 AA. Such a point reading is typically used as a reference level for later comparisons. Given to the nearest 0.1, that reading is 17.3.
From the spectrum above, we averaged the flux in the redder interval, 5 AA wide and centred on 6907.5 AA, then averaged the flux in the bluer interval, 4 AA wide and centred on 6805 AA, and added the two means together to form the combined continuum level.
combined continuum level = 35.0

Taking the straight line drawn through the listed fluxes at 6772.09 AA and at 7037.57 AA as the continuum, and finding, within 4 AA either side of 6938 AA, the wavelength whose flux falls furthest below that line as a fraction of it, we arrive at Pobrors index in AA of 6934.62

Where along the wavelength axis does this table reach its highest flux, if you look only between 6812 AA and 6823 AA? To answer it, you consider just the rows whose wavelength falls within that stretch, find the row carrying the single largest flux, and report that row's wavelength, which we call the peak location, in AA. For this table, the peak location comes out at 6815.89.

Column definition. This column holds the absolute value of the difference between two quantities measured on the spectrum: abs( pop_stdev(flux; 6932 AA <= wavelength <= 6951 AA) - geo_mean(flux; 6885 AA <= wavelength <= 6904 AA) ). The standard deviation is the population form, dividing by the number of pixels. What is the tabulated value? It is 16.0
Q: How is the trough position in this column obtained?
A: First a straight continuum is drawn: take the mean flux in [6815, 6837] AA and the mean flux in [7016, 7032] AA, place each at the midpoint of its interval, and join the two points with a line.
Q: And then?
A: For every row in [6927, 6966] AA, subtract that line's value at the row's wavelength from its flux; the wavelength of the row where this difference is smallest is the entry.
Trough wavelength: 6955.41 AA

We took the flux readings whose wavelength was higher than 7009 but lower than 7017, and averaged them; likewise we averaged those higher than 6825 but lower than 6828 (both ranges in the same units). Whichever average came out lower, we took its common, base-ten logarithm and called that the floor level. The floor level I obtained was 1.22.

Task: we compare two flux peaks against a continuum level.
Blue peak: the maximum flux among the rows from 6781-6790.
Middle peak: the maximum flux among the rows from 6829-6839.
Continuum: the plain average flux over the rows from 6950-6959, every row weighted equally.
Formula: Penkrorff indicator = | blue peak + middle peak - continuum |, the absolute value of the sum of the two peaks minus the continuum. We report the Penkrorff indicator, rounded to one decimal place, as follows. 21.5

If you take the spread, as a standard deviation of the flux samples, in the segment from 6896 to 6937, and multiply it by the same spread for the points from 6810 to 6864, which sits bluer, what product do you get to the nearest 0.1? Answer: 1.6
